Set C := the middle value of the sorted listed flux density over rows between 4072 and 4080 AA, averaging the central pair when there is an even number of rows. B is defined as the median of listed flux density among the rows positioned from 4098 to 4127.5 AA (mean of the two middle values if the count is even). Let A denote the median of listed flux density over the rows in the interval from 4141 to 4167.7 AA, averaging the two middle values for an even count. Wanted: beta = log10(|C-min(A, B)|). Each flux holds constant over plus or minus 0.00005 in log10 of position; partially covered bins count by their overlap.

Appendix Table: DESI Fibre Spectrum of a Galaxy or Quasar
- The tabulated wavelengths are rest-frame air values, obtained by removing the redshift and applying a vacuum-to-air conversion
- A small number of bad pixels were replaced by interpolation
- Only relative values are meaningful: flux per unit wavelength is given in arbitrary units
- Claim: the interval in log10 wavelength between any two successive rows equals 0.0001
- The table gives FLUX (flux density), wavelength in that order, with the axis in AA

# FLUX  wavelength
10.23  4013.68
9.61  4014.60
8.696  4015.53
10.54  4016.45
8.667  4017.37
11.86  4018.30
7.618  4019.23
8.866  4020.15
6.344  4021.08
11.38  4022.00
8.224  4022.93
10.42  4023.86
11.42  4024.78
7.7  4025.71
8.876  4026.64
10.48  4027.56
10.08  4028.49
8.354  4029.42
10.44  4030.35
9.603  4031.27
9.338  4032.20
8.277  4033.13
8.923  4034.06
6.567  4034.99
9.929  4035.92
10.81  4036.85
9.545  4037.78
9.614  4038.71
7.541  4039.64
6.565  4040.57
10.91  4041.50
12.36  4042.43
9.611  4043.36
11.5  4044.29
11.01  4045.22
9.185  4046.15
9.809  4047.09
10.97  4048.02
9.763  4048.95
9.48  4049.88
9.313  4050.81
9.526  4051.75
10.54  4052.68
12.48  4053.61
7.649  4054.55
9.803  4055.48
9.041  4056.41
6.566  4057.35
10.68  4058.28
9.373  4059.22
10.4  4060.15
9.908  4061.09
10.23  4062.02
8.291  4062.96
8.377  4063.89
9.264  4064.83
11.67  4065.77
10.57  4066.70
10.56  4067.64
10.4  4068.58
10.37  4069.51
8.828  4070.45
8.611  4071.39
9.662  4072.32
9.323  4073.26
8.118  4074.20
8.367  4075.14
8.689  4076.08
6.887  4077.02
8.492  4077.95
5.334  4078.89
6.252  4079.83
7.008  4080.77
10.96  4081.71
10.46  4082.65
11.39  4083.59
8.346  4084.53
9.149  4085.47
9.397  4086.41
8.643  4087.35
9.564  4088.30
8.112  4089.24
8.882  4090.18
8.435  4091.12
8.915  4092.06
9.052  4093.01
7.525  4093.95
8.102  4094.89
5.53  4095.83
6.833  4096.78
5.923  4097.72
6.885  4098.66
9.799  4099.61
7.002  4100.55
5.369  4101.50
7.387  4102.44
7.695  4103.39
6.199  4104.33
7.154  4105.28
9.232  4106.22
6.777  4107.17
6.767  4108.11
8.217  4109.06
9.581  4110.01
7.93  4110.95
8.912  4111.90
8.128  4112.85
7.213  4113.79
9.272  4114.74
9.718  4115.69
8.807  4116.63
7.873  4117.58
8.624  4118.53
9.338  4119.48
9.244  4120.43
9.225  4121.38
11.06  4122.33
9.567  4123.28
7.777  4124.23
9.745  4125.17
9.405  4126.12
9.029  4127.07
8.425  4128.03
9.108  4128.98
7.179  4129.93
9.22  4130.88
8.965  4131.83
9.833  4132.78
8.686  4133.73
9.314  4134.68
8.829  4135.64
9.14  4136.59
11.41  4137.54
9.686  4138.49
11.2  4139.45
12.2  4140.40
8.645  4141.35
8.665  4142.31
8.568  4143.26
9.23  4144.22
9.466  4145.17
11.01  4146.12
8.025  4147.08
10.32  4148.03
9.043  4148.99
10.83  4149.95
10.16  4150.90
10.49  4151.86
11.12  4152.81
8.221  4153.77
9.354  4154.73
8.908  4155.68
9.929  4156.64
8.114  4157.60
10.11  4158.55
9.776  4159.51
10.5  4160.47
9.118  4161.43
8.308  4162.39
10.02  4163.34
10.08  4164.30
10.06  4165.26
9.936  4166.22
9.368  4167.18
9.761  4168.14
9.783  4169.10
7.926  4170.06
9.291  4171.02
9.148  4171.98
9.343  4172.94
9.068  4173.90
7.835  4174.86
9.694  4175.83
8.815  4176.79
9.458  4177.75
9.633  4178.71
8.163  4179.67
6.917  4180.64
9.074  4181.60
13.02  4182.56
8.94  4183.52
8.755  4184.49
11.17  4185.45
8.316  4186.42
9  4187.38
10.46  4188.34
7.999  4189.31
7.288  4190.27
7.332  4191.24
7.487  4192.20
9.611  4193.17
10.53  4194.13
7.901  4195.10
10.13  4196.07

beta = -0.59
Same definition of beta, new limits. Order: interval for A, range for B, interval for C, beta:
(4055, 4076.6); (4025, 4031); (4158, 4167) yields -0.19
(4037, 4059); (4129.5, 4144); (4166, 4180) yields -0.69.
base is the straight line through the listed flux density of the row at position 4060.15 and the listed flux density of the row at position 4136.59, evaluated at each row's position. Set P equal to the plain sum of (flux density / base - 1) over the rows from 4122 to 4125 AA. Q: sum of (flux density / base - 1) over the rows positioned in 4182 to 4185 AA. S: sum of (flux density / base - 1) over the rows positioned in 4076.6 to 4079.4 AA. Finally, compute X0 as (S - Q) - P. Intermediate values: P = 0.0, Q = 0.7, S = -0.95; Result -1.66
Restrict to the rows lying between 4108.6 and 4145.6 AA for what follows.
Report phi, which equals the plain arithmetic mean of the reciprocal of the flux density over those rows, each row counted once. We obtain 0.111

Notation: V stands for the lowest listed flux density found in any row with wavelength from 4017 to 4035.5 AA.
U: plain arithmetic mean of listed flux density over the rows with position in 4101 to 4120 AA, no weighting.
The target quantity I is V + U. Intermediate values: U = 8.0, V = 6.344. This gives 14.4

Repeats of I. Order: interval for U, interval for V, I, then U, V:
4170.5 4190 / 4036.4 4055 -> 15.8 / 9.2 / 6.565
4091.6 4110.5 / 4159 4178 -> 15.3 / 7.5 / 7.835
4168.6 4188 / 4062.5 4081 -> 14.5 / 9.2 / 5.334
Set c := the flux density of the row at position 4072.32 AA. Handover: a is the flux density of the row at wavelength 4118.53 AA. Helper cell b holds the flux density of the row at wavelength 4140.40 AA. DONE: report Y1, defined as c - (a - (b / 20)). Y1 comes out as 1.6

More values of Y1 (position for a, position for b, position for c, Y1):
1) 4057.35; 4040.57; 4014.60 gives 3.4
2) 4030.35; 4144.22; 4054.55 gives -2.3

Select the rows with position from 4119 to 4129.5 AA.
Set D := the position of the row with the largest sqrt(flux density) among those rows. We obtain 4122.33 AA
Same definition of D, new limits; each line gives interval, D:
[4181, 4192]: 4182.56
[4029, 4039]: 4036.85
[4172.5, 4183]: 4182.56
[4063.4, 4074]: 4065.77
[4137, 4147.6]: 4140.40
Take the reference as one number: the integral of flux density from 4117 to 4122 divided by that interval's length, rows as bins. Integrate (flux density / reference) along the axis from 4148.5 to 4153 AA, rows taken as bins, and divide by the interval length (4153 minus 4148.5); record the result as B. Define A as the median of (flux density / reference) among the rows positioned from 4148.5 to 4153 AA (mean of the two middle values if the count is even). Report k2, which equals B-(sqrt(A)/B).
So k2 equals 0.21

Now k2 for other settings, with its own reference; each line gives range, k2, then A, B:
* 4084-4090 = 0.00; 1.00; 1.00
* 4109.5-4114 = -0.06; 0.91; 0.95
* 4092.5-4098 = -0.30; 0.81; 0.81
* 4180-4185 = 0.09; 1.00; 1.05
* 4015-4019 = 0.15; 1.08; 1.10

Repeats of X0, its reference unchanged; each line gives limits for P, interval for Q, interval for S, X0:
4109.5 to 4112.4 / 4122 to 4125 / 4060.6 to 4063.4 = -0.06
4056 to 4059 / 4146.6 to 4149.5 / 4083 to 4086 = 0.31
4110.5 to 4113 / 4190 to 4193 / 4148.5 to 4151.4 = 1.07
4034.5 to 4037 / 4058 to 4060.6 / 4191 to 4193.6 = 0.52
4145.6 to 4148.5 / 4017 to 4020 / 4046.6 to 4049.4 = 0.07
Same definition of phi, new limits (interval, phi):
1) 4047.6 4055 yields 0.102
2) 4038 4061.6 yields 0.105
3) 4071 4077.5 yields 0.119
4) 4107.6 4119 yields 0.120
